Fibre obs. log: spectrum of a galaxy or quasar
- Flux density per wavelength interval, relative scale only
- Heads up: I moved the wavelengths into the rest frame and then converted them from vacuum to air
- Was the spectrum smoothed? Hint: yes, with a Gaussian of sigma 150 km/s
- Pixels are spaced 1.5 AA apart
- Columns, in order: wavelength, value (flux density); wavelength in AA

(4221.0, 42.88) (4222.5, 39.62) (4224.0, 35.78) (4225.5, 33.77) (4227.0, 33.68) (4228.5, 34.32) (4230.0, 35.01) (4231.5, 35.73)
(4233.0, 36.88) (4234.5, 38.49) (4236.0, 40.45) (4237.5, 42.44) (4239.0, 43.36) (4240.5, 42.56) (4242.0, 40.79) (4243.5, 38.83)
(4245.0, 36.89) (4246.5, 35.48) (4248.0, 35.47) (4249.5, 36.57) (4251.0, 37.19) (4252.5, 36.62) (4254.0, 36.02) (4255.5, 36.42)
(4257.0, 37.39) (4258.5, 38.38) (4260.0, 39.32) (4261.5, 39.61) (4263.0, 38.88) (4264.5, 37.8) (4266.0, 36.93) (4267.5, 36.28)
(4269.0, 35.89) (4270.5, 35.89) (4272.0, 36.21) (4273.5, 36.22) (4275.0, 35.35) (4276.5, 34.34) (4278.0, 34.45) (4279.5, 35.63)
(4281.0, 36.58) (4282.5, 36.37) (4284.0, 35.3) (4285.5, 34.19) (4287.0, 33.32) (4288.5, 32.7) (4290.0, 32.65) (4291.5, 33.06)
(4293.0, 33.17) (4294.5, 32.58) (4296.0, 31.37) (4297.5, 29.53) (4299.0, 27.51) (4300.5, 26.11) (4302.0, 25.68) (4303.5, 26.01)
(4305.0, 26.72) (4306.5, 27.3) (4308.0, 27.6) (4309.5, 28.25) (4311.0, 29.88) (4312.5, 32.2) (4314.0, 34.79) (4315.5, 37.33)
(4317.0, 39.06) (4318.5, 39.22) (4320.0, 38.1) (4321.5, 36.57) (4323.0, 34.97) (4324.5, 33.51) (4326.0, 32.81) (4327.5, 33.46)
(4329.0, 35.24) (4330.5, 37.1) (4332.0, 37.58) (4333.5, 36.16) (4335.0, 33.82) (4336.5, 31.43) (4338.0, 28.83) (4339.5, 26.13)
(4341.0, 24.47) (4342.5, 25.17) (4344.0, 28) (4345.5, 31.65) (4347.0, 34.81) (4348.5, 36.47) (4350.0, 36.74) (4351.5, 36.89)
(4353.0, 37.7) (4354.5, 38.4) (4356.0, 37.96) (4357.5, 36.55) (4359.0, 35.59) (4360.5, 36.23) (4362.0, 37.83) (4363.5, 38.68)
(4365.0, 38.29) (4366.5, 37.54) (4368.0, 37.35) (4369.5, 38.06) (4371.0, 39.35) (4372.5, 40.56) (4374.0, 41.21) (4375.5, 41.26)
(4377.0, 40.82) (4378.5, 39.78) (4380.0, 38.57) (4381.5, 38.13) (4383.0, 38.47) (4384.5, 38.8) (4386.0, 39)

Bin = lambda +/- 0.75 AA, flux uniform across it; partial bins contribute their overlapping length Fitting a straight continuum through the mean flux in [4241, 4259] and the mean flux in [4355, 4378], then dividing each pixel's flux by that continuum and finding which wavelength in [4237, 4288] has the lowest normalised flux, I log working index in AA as 4287.0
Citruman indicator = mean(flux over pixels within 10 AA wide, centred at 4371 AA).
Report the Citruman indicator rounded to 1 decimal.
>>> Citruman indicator 39.3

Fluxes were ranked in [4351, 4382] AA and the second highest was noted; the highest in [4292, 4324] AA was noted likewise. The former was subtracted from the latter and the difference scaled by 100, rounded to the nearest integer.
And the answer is -199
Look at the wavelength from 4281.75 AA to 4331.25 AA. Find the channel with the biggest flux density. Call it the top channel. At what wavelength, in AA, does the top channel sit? 4318.5 AA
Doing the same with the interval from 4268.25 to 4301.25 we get 4281.0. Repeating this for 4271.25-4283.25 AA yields 4281.0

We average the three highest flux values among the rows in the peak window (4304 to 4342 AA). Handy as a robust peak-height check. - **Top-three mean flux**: 38.8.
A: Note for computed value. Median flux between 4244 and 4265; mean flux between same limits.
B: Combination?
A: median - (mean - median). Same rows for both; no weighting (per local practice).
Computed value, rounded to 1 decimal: 36.8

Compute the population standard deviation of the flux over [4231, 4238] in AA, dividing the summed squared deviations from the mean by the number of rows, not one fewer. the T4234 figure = 2.4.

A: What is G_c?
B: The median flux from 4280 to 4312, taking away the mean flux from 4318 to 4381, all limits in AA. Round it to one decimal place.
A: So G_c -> -4.4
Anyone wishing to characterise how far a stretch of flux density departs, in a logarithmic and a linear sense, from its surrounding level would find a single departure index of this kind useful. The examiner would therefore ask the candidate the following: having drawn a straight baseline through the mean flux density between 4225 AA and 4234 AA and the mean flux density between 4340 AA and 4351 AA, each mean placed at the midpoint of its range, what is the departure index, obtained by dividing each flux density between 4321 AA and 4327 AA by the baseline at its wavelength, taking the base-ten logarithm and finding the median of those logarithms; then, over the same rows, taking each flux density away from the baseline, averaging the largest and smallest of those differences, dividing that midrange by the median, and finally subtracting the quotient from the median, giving 90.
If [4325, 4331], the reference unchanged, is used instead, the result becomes 93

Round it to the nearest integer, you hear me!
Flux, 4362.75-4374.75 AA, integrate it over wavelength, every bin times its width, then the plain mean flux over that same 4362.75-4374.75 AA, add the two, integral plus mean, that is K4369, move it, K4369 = 505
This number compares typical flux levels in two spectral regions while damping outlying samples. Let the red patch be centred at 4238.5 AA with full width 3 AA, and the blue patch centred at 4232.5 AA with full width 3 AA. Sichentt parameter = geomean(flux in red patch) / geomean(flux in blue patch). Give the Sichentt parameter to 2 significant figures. 1.2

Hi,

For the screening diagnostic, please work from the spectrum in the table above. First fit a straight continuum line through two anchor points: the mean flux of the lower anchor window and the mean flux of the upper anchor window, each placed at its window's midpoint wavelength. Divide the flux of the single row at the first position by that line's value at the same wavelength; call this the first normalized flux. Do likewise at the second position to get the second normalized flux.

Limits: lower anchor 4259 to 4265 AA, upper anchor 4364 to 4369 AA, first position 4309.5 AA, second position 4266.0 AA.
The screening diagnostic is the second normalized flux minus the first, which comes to 0.21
